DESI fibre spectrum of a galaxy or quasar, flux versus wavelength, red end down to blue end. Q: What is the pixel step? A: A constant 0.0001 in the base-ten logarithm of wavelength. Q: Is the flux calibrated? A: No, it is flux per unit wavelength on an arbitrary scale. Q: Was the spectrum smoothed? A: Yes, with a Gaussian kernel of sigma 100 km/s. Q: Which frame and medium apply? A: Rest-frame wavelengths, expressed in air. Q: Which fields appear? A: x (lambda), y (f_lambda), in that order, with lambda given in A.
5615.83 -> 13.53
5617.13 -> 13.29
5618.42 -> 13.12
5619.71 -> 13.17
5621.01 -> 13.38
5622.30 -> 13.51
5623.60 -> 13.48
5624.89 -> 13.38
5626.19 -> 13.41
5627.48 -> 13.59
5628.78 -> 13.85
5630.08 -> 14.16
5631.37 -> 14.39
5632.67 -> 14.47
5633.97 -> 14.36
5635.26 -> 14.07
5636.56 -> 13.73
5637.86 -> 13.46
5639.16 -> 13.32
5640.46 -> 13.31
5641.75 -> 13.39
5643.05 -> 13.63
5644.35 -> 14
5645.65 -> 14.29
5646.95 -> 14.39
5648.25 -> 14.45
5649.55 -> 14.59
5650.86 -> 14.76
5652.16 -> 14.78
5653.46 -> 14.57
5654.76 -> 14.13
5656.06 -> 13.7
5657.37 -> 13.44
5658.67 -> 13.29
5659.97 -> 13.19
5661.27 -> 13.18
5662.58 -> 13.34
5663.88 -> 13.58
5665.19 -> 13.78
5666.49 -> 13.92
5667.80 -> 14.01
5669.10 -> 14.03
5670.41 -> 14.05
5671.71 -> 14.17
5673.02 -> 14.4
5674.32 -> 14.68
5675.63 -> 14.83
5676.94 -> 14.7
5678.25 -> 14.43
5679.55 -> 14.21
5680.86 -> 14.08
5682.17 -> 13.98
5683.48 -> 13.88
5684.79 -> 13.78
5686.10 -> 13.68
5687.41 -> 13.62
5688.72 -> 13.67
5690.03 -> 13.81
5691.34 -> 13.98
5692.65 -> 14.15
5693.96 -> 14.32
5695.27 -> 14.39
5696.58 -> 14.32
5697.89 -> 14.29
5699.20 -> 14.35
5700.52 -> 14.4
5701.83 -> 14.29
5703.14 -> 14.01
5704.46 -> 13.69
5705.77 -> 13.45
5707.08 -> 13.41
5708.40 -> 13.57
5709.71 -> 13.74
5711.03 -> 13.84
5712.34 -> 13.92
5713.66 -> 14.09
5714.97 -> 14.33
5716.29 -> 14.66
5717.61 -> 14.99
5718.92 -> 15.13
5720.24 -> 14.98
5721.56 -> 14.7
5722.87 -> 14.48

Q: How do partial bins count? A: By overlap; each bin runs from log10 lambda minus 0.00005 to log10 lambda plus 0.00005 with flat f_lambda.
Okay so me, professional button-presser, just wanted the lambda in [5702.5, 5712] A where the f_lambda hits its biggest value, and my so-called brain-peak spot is 5703.14 A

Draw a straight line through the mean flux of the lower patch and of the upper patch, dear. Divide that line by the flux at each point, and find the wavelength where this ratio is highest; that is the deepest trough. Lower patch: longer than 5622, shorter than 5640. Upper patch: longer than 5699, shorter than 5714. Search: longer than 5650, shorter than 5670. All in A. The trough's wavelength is 5661.27 A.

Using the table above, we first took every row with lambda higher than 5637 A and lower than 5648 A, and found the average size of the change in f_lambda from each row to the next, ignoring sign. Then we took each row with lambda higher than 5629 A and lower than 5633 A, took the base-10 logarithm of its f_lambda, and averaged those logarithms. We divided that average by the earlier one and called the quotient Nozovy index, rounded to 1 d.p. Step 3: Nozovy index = 6.6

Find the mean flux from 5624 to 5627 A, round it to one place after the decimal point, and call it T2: 13.4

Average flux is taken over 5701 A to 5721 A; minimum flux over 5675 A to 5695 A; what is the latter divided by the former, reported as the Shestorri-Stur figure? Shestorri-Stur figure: 0.963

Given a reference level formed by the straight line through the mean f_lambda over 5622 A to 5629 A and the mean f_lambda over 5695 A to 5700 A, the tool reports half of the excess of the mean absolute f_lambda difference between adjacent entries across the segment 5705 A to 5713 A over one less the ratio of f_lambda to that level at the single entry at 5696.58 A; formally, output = 0.055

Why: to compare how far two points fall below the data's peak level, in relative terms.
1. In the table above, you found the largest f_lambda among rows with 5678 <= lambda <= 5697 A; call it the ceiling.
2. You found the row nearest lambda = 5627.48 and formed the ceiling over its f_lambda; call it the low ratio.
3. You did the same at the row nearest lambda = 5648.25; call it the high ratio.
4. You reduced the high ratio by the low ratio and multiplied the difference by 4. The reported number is -0.25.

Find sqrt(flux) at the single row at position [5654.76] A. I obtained 3.76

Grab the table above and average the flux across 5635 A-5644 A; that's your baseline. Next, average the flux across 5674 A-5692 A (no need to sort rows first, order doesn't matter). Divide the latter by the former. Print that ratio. 1.04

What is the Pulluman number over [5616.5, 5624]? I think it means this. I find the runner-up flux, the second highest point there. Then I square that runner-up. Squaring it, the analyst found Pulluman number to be 182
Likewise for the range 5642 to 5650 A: 209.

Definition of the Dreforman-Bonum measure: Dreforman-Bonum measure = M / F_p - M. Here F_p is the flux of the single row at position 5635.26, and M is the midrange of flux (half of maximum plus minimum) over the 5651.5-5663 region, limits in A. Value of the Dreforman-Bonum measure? -13.0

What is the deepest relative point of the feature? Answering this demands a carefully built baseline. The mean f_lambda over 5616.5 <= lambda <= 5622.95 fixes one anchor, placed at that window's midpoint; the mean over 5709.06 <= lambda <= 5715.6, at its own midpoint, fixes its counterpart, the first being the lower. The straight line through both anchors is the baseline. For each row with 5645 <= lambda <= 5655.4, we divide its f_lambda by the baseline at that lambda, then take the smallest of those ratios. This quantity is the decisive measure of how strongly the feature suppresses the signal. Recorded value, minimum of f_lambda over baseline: 1.04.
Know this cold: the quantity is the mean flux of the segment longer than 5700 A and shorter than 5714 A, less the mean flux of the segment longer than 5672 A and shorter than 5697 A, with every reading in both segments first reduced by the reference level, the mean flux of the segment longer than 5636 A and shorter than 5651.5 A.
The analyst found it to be -0.3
